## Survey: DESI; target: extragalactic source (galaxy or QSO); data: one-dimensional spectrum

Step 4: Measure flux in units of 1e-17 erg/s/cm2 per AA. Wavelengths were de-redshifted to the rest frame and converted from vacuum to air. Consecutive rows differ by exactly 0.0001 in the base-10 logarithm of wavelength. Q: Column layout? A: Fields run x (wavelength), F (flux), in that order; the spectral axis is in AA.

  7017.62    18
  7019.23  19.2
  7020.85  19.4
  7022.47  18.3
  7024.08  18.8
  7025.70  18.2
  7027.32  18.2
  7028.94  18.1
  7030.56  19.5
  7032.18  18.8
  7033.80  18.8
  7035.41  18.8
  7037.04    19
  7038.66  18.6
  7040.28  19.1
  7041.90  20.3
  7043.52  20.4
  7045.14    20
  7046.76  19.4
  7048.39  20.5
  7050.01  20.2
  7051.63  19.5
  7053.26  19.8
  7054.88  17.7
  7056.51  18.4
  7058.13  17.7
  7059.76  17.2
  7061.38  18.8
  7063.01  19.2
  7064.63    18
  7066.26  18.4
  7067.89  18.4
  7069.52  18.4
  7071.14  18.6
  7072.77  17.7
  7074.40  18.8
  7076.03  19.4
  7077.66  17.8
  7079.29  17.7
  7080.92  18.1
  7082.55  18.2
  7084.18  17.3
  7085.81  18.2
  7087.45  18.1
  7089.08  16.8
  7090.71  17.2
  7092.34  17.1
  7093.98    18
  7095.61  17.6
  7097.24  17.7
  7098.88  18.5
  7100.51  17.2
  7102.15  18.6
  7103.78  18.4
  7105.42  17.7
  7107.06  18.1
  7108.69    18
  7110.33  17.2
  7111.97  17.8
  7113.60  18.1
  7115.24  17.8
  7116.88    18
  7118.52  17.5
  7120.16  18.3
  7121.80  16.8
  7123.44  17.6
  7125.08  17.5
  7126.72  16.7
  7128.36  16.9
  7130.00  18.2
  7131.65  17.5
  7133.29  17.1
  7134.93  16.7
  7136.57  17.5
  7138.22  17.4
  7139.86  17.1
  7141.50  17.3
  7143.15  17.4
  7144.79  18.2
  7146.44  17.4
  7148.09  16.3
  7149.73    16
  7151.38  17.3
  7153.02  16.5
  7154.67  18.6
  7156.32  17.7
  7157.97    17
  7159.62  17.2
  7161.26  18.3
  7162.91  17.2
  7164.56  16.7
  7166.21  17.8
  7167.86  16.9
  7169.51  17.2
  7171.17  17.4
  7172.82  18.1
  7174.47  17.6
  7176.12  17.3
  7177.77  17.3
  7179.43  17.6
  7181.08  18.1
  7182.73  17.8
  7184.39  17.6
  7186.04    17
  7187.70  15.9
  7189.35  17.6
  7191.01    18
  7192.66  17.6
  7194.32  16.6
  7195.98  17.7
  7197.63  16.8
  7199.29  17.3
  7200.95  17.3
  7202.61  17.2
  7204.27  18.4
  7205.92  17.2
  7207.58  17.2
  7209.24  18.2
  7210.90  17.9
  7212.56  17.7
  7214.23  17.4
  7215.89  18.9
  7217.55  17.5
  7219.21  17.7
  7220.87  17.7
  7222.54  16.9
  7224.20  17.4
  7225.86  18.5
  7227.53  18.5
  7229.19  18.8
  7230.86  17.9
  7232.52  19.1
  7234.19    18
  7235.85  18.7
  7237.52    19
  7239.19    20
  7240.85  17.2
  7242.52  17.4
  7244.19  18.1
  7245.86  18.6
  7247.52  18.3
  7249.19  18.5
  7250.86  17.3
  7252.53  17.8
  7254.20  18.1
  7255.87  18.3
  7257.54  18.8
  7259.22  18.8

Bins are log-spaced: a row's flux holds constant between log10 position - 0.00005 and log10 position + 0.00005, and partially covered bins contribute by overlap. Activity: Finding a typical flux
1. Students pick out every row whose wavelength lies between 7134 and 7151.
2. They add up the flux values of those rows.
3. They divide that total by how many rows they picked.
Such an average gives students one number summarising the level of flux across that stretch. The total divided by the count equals 17.13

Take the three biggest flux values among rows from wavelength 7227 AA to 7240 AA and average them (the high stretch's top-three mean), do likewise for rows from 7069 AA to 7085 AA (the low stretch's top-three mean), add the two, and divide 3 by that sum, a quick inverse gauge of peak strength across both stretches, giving 0.0783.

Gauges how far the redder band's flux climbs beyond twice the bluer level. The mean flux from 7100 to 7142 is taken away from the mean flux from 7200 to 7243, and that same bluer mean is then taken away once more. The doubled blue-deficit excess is -17.2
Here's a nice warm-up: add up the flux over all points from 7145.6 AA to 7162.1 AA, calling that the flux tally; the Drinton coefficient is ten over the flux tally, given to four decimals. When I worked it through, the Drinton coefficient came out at 0.0580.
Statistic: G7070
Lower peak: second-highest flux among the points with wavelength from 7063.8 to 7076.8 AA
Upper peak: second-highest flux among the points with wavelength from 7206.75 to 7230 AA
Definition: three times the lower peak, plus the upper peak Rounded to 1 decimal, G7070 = 75.2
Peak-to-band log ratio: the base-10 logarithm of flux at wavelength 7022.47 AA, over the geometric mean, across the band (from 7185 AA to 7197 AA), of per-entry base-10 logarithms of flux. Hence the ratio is 1.02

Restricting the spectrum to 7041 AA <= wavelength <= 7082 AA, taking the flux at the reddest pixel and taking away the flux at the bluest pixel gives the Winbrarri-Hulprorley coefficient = -2.2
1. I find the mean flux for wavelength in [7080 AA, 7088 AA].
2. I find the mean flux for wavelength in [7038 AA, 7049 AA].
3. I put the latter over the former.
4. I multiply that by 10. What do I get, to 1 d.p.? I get 11.0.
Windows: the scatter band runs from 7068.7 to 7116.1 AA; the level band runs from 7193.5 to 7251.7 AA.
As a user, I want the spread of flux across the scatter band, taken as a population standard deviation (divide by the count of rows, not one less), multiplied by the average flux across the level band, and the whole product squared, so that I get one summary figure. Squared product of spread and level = 102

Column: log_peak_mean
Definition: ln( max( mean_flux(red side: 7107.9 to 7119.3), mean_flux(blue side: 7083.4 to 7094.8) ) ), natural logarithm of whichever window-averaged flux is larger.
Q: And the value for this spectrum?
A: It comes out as 2.88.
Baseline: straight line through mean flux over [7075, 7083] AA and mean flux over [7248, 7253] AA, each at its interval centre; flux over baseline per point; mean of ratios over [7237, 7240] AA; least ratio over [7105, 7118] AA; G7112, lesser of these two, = 0.95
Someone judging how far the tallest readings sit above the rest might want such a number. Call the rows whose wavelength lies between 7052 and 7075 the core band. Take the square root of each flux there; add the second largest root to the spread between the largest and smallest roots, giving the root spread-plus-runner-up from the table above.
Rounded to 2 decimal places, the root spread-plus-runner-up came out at 4.68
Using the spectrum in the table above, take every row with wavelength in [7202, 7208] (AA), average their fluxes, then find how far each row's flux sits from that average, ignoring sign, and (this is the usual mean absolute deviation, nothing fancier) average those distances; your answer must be 0.45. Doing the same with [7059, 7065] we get 0.70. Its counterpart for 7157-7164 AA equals 0.44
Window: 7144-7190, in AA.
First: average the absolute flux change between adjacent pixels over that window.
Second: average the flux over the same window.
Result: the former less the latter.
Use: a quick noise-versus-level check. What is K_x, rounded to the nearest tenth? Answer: -16.6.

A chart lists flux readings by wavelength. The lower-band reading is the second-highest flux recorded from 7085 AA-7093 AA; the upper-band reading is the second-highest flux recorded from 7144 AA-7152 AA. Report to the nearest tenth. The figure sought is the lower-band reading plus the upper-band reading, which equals 35.5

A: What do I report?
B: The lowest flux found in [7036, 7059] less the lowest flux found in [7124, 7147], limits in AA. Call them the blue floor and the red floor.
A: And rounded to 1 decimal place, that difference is 1.0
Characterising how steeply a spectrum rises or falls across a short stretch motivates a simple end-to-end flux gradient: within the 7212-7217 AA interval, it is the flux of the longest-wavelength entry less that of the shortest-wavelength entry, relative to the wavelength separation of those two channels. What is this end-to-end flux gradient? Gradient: 0.36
